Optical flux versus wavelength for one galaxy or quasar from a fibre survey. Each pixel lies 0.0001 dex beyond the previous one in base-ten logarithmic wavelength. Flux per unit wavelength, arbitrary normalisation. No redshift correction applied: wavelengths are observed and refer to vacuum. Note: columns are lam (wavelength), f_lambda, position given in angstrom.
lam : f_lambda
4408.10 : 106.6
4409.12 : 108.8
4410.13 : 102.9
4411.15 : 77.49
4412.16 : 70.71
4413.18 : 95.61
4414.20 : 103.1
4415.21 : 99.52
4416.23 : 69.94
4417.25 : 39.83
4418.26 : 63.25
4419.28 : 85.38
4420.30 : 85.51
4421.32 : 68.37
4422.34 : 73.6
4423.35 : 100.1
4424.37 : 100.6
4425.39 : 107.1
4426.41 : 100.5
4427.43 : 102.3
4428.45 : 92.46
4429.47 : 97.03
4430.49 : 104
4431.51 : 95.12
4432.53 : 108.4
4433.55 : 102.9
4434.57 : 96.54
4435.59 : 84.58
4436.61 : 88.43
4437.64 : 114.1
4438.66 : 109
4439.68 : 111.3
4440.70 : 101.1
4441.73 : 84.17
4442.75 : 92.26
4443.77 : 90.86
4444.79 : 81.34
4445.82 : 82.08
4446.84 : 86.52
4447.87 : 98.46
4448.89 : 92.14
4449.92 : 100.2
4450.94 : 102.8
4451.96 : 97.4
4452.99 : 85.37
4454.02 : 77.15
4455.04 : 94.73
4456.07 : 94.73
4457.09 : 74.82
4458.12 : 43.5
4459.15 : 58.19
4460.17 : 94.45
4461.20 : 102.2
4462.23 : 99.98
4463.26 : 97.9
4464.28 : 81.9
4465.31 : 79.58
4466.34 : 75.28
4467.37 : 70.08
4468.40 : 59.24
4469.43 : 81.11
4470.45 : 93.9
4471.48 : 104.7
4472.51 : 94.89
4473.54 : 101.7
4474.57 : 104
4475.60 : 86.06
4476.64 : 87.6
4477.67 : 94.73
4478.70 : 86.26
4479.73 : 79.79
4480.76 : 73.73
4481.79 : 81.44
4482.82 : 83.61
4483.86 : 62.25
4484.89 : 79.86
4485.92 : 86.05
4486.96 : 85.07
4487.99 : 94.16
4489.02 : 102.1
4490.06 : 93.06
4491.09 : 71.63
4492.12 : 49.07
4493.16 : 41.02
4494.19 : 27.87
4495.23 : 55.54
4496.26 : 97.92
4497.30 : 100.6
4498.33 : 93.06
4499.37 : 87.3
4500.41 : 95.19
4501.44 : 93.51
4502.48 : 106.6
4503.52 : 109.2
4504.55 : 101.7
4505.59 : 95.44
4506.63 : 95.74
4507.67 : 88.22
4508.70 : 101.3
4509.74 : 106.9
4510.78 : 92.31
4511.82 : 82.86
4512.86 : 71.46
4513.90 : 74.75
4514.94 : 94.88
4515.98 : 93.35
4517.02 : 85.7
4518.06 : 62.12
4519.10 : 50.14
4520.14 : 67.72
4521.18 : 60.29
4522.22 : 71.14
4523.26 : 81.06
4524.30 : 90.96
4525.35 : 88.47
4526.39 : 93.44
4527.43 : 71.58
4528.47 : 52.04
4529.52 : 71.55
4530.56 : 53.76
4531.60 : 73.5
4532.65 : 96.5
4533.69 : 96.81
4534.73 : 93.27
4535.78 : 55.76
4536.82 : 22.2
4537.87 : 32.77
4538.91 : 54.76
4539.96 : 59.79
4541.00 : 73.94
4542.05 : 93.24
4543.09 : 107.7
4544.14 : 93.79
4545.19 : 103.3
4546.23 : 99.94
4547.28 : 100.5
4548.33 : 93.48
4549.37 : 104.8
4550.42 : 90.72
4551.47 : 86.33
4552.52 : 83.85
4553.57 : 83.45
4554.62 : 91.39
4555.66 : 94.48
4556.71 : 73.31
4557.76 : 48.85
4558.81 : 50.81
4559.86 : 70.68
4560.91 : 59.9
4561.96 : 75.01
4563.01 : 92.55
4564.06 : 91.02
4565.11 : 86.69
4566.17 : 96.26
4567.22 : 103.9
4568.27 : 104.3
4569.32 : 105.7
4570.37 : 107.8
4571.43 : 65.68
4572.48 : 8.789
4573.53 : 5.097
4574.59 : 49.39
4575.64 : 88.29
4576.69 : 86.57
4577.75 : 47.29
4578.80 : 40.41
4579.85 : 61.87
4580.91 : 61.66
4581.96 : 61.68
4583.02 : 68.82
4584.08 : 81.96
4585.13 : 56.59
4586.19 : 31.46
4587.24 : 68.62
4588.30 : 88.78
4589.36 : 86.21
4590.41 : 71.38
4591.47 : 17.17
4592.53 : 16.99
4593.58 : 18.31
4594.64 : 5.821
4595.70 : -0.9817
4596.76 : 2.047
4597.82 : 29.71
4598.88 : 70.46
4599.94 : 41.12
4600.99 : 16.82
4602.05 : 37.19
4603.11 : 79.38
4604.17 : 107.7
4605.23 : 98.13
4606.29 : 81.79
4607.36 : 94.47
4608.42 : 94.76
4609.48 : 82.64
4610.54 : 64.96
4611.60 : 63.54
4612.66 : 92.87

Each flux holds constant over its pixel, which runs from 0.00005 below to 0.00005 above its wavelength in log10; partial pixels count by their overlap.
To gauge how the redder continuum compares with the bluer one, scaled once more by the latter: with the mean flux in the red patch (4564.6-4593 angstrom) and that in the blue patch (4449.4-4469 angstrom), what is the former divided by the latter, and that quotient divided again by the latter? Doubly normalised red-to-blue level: 0.0094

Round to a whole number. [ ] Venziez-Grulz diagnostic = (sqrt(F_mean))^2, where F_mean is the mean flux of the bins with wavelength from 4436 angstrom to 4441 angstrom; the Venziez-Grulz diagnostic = 105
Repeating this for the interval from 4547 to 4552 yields 95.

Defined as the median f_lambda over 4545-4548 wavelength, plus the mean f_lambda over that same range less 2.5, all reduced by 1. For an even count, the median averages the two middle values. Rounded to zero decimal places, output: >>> 198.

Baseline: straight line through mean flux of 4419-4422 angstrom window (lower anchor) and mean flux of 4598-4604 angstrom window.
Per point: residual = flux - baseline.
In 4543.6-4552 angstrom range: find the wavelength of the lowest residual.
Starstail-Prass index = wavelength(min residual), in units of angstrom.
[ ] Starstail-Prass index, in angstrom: 4551.47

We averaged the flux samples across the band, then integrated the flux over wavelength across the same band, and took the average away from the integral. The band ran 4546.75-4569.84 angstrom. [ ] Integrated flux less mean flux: 1896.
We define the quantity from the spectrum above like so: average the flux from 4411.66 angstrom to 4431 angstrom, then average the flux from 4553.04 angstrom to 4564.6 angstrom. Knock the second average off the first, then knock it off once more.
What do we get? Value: -64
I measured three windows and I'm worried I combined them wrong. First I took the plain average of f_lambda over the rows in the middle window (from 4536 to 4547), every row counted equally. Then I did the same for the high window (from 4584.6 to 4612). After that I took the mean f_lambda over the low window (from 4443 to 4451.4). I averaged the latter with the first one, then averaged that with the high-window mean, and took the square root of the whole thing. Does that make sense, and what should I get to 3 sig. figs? 8.30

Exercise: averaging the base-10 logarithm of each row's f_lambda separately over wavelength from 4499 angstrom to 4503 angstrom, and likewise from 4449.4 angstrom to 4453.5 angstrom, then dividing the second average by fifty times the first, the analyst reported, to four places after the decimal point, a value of 0.0200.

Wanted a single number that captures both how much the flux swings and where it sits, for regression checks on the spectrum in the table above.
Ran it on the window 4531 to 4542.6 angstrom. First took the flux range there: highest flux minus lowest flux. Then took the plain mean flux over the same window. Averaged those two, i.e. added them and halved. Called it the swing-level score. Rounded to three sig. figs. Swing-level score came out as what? 71.5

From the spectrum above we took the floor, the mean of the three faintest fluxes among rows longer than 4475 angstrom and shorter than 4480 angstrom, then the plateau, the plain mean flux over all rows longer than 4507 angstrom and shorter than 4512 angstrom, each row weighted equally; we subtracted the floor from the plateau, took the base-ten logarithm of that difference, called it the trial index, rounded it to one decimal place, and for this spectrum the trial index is 1.0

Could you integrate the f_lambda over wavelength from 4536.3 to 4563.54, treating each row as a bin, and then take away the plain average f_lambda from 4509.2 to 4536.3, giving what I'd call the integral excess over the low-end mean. 2061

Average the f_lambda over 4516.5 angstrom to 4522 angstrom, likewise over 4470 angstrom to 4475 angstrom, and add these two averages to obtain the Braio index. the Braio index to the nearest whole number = 165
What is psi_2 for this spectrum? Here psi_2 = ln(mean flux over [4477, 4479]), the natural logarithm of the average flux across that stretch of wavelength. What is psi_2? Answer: 4.5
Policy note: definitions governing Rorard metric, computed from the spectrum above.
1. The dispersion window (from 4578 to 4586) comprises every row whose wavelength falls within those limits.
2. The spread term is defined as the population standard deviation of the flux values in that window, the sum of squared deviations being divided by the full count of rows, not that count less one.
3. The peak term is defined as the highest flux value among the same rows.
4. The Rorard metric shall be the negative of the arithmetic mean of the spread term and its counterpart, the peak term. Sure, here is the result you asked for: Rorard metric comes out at -47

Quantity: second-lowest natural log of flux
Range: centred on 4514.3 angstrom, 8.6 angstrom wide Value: 4.3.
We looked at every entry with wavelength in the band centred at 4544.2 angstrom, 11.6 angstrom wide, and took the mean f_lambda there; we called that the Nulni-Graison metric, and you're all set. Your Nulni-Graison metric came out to 90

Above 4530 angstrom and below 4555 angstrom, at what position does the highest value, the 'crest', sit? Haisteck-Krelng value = 4543.09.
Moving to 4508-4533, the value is 4509.74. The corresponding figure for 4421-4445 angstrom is 4437.64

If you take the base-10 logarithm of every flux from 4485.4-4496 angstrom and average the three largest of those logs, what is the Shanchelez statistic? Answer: 1.98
